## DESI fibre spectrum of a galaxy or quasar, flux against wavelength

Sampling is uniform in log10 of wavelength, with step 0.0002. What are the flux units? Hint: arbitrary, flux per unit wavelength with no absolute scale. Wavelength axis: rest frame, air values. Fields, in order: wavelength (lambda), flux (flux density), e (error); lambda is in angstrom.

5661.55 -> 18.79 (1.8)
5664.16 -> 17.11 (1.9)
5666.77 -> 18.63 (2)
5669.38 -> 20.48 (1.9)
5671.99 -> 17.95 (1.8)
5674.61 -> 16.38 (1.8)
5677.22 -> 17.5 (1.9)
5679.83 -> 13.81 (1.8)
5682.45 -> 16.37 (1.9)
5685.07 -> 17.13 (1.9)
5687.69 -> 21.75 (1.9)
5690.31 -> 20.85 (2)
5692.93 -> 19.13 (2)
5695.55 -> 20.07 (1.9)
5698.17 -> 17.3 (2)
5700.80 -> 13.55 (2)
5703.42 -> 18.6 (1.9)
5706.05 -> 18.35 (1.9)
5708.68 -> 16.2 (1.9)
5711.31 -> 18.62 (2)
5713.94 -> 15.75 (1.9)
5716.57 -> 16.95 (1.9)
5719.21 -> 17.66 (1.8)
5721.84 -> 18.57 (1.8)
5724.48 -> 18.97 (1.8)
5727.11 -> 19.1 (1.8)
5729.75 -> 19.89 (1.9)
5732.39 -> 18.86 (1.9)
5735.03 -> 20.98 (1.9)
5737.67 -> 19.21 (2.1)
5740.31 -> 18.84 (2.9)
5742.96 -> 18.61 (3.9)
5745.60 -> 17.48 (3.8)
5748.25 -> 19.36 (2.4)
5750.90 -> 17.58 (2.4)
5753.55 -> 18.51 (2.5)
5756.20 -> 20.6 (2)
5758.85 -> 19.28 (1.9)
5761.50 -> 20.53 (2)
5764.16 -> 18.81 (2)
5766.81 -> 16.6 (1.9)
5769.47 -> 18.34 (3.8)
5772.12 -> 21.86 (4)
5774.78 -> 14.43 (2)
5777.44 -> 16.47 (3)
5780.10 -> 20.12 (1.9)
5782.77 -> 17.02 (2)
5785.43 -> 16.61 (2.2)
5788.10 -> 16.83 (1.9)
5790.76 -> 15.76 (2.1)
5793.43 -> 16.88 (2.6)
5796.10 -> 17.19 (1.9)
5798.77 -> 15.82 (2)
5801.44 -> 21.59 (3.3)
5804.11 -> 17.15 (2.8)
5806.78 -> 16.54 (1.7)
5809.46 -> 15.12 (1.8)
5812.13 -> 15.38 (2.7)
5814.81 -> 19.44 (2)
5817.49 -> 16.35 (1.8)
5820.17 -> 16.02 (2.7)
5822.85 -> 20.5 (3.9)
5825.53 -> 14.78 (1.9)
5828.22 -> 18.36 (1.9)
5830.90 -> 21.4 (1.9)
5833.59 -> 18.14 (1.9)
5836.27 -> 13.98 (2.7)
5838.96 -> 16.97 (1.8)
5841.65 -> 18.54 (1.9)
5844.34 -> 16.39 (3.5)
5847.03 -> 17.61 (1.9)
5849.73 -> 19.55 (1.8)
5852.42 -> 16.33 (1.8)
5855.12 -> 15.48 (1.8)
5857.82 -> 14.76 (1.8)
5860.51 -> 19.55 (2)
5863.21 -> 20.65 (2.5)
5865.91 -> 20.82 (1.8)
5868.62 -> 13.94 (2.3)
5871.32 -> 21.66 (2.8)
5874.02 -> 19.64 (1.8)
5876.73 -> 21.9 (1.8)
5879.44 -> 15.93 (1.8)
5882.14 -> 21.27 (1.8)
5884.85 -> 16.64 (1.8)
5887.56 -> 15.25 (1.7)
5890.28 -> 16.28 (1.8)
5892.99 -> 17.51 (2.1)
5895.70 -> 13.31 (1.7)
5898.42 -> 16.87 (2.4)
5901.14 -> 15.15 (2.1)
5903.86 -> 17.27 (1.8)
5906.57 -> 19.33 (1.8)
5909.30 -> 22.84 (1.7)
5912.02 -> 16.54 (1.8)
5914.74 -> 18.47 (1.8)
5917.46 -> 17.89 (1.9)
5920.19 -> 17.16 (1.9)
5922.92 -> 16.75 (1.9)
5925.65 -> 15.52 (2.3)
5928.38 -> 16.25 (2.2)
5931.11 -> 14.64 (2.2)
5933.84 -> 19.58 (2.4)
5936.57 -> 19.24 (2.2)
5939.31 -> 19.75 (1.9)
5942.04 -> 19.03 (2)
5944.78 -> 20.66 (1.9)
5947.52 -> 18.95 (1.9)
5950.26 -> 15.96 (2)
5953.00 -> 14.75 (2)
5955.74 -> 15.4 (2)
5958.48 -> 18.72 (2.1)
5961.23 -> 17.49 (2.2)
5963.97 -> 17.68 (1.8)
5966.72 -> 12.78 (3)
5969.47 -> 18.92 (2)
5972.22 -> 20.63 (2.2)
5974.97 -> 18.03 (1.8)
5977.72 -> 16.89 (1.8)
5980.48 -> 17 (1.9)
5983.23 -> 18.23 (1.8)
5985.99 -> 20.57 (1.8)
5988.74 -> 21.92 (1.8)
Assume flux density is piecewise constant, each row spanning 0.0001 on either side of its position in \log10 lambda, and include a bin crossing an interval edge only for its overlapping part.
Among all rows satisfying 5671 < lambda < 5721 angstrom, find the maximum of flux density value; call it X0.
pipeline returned 21.75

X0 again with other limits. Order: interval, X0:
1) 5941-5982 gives 20.66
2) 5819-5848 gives 21.4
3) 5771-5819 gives 21.86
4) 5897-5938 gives 22.84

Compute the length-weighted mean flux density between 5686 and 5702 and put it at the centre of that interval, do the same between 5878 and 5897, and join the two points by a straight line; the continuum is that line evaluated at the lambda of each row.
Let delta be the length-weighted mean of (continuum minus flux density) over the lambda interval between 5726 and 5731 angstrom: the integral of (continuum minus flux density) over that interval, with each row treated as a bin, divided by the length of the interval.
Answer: -1.1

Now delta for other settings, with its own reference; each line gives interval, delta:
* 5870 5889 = -2.2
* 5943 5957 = -1.3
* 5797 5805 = -0.6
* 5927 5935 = -0.6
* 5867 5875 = -1.6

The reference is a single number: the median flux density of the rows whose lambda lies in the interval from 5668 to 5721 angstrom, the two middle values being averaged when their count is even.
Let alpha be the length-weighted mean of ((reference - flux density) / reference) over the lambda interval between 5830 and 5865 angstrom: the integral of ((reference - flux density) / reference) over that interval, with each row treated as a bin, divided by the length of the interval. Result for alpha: -0.003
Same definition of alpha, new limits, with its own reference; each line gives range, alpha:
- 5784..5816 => 0.032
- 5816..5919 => -0.009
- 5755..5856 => -0.001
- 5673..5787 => -0.035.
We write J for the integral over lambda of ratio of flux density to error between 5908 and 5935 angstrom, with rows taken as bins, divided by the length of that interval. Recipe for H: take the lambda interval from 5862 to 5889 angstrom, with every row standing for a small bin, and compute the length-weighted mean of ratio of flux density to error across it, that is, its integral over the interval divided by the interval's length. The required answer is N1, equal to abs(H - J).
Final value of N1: 0.7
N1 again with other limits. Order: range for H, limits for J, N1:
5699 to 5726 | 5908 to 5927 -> 0.4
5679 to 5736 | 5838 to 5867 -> 0.5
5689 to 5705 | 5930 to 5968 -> 0.8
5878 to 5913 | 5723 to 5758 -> 0.8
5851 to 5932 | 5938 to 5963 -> 0.1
